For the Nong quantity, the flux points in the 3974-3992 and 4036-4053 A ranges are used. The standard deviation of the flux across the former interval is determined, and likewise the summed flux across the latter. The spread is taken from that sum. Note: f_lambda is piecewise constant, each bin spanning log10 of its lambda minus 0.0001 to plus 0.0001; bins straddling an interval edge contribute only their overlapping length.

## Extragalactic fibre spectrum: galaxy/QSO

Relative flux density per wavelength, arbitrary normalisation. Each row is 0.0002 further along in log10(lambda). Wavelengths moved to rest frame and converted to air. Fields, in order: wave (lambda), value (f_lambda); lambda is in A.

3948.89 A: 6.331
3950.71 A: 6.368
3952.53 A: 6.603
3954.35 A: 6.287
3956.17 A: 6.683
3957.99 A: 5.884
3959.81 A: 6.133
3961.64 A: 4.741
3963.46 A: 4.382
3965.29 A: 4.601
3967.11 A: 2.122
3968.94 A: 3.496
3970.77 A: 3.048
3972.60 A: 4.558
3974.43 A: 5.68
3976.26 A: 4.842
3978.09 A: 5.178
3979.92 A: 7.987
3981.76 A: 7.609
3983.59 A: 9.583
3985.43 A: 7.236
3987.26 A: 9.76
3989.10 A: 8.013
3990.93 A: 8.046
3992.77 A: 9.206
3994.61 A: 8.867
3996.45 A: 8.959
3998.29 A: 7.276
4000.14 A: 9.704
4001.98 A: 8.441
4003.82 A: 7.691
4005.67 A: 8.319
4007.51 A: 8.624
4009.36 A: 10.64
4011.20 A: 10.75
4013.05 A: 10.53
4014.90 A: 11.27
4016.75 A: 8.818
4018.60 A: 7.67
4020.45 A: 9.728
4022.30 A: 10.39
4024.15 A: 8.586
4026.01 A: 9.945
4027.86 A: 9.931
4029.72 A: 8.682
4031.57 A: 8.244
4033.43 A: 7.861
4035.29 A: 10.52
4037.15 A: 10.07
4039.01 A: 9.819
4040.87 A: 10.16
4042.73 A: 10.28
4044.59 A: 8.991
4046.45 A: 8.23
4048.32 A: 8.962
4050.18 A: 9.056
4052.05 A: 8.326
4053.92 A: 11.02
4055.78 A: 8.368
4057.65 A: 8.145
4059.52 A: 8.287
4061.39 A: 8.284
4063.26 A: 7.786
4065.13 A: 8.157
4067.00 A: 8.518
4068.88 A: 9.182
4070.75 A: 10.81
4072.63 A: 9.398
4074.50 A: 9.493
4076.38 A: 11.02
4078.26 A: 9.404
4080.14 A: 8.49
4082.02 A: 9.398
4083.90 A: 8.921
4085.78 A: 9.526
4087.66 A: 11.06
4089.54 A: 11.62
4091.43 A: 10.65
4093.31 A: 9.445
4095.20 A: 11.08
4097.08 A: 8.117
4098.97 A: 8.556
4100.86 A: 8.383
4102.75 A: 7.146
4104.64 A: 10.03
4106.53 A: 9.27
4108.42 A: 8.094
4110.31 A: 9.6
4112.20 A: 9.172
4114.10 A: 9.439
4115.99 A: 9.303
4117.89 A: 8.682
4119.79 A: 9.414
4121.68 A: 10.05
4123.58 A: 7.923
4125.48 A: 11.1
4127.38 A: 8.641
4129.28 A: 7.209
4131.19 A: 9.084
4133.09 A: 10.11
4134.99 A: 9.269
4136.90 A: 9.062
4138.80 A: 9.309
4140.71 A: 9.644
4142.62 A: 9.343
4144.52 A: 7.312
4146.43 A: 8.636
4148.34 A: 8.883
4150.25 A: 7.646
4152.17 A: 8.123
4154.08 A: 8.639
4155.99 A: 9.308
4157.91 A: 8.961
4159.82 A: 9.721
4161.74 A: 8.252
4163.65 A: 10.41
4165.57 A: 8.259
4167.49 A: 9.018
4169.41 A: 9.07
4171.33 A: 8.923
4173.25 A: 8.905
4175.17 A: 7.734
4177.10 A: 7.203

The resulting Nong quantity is 82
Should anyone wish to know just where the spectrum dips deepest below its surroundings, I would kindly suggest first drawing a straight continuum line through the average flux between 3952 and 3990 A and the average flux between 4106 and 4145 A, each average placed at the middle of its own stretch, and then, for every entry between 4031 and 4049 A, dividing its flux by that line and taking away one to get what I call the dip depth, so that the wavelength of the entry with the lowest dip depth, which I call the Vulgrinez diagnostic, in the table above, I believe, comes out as 4033.43 A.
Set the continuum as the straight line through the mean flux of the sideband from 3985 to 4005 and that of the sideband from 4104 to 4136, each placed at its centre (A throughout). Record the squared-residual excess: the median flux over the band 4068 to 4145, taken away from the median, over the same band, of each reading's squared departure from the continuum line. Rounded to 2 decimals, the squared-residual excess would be -9.07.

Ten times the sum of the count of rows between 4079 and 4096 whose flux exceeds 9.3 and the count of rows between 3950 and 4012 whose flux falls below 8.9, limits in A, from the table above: 340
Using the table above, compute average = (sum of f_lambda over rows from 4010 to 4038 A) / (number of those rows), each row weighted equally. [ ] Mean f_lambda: 9.5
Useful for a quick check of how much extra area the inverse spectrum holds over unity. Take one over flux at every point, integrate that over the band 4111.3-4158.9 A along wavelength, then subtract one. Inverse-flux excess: 4.36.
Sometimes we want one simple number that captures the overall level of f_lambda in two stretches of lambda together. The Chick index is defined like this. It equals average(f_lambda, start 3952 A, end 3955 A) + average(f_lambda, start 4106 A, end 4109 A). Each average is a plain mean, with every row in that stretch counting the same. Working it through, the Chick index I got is 15.1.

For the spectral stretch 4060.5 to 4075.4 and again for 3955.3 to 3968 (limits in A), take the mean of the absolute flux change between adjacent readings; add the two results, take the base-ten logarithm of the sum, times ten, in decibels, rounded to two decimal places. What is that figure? 2.13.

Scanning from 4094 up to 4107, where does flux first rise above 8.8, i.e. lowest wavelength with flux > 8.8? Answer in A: 4095.20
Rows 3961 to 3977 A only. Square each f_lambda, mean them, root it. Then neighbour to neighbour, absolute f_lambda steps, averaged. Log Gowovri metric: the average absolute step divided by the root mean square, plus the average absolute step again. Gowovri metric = 1.3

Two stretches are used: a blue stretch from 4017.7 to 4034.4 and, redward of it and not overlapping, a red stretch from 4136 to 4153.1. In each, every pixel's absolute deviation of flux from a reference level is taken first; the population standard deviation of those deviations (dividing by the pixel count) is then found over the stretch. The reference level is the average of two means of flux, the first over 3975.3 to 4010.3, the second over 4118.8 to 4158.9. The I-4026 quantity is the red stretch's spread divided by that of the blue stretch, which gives 0.61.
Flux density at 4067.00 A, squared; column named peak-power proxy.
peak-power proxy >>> 73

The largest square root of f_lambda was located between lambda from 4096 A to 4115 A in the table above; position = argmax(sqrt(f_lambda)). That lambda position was 4104.64 A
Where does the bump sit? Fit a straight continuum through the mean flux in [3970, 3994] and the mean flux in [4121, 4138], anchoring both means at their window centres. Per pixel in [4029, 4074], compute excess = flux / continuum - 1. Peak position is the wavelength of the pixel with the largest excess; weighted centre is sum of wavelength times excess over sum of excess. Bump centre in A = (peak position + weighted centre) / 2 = 4050.6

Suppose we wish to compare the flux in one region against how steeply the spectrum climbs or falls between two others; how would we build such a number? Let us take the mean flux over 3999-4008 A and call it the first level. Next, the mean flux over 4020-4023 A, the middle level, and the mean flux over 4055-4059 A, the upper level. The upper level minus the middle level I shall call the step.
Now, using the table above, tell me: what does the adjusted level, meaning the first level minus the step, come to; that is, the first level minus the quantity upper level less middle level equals 10.4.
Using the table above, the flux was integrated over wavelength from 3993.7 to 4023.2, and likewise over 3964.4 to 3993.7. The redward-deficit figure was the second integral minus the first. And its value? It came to -87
